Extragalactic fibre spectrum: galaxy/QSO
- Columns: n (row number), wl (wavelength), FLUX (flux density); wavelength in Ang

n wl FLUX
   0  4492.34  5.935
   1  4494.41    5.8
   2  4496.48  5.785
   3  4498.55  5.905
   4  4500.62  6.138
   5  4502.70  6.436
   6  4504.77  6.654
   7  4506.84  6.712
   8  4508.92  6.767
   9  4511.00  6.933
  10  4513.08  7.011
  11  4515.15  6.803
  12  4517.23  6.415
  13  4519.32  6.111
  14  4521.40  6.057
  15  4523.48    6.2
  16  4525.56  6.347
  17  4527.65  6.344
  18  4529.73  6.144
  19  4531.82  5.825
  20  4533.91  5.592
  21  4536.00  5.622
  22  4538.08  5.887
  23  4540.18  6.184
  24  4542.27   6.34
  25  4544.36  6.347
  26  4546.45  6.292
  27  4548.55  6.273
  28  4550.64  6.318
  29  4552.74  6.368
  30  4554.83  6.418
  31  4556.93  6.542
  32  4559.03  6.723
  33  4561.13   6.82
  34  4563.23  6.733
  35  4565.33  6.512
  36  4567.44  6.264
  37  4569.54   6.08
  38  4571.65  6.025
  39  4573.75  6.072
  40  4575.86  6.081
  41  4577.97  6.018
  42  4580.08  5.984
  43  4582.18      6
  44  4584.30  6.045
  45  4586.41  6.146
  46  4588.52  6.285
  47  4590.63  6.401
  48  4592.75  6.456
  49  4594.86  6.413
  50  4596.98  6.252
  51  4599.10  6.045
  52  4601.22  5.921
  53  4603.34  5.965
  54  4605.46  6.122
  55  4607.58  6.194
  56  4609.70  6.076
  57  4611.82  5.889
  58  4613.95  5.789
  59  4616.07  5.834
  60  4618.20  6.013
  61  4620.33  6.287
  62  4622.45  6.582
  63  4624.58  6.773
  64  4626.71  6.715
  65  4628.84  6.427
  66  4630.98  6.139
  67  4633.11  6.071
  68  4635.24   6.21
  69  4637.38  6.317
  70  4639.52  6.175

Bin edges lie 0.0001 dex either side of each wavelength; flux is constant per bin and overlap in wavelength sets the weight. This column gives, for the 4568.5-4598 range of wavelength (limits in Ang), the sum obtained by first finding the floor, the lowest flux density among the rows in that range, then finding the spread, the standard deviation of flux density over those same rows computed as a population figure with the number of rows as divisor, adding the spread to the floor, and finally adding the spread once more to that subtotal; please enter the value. 6.31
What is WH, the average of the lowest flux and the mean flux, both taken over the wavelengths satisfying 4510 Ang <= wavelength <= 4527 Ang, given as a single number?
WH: 6.27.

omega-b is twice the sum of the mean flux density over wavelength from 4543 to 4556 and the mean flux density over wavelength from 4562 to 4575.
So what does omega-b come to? 25.2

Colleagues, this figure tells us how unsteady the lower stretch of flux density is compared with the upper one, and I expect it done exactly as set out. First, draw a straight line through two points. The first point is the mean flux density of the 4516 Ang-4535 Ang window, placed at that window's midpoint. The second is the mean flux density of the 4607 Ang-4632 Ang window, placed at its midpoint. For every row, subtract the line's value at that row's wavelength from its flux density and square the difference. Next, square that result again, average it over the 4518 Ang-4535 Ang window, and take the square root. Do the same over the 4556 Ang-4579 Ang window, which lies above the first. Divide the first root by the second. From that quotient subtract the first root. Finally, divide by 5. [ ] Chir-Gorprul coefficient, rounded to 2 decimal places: 0.09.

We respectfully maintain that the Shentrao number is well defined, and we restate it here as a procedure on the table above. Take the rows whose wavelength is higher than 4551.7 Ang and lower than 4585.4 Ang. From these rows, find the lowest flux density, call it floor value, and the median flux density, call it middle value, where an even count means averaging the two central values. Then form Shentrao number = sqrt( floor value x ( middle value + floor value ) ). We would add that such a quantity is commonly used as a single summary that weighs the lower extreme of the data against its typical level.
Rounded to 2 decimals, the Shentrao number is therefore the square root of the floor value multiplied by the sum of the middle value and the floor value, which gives 8.53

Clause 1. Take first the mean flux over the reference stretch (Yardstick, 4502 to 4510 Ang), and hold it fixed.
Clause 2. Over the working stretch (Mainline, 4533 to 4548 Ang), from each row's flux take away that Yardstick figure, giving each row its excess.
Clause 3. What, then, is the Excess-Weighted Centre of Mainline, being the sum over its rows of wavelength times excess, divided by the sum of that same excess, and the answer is 4538.2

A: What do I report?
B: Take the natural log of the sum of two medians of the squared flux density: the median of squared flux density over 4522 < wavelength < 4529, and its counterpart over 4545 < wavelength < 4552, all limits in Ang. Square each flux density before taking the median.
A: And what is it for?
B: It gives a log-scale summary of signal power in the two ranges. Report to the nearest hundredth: 4.38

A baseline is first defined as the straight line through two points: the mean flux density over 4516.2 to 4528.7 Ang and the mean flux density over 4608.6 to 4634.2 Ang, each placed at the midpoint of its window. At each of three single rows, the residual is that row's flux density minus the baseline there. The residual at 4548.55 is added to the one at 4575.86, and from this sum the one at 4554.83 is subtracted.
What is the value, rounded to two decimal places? -0.30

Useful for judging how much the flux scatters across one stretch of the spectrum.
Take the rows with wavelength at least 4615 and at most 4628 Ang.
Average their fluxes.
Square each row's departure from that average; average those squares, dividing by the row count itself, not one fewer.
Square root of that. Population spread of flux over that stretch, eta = 0.35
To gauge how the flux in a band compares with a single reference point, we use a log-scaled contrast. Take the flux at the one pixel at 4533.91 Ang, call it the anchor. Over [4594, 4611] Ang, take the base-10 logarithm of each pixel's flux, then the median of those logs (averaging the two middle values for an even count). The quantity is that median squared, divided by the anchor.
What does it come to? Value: 0.110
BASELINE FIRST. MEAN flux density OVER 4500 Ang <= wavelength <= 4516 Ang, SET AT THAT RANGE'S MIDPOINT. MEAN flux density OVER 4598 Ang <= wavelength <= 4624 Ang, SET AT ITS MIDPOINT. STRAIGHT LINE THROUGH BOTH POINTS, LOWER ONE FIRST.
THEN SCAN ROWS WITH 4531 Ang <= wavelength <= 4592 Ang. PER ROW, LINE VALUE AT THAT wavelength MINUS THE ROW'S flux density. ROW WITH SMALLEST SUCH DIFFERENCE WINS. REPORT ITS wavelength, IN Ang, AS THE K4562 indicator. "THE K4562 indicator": 4561.13 Ang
